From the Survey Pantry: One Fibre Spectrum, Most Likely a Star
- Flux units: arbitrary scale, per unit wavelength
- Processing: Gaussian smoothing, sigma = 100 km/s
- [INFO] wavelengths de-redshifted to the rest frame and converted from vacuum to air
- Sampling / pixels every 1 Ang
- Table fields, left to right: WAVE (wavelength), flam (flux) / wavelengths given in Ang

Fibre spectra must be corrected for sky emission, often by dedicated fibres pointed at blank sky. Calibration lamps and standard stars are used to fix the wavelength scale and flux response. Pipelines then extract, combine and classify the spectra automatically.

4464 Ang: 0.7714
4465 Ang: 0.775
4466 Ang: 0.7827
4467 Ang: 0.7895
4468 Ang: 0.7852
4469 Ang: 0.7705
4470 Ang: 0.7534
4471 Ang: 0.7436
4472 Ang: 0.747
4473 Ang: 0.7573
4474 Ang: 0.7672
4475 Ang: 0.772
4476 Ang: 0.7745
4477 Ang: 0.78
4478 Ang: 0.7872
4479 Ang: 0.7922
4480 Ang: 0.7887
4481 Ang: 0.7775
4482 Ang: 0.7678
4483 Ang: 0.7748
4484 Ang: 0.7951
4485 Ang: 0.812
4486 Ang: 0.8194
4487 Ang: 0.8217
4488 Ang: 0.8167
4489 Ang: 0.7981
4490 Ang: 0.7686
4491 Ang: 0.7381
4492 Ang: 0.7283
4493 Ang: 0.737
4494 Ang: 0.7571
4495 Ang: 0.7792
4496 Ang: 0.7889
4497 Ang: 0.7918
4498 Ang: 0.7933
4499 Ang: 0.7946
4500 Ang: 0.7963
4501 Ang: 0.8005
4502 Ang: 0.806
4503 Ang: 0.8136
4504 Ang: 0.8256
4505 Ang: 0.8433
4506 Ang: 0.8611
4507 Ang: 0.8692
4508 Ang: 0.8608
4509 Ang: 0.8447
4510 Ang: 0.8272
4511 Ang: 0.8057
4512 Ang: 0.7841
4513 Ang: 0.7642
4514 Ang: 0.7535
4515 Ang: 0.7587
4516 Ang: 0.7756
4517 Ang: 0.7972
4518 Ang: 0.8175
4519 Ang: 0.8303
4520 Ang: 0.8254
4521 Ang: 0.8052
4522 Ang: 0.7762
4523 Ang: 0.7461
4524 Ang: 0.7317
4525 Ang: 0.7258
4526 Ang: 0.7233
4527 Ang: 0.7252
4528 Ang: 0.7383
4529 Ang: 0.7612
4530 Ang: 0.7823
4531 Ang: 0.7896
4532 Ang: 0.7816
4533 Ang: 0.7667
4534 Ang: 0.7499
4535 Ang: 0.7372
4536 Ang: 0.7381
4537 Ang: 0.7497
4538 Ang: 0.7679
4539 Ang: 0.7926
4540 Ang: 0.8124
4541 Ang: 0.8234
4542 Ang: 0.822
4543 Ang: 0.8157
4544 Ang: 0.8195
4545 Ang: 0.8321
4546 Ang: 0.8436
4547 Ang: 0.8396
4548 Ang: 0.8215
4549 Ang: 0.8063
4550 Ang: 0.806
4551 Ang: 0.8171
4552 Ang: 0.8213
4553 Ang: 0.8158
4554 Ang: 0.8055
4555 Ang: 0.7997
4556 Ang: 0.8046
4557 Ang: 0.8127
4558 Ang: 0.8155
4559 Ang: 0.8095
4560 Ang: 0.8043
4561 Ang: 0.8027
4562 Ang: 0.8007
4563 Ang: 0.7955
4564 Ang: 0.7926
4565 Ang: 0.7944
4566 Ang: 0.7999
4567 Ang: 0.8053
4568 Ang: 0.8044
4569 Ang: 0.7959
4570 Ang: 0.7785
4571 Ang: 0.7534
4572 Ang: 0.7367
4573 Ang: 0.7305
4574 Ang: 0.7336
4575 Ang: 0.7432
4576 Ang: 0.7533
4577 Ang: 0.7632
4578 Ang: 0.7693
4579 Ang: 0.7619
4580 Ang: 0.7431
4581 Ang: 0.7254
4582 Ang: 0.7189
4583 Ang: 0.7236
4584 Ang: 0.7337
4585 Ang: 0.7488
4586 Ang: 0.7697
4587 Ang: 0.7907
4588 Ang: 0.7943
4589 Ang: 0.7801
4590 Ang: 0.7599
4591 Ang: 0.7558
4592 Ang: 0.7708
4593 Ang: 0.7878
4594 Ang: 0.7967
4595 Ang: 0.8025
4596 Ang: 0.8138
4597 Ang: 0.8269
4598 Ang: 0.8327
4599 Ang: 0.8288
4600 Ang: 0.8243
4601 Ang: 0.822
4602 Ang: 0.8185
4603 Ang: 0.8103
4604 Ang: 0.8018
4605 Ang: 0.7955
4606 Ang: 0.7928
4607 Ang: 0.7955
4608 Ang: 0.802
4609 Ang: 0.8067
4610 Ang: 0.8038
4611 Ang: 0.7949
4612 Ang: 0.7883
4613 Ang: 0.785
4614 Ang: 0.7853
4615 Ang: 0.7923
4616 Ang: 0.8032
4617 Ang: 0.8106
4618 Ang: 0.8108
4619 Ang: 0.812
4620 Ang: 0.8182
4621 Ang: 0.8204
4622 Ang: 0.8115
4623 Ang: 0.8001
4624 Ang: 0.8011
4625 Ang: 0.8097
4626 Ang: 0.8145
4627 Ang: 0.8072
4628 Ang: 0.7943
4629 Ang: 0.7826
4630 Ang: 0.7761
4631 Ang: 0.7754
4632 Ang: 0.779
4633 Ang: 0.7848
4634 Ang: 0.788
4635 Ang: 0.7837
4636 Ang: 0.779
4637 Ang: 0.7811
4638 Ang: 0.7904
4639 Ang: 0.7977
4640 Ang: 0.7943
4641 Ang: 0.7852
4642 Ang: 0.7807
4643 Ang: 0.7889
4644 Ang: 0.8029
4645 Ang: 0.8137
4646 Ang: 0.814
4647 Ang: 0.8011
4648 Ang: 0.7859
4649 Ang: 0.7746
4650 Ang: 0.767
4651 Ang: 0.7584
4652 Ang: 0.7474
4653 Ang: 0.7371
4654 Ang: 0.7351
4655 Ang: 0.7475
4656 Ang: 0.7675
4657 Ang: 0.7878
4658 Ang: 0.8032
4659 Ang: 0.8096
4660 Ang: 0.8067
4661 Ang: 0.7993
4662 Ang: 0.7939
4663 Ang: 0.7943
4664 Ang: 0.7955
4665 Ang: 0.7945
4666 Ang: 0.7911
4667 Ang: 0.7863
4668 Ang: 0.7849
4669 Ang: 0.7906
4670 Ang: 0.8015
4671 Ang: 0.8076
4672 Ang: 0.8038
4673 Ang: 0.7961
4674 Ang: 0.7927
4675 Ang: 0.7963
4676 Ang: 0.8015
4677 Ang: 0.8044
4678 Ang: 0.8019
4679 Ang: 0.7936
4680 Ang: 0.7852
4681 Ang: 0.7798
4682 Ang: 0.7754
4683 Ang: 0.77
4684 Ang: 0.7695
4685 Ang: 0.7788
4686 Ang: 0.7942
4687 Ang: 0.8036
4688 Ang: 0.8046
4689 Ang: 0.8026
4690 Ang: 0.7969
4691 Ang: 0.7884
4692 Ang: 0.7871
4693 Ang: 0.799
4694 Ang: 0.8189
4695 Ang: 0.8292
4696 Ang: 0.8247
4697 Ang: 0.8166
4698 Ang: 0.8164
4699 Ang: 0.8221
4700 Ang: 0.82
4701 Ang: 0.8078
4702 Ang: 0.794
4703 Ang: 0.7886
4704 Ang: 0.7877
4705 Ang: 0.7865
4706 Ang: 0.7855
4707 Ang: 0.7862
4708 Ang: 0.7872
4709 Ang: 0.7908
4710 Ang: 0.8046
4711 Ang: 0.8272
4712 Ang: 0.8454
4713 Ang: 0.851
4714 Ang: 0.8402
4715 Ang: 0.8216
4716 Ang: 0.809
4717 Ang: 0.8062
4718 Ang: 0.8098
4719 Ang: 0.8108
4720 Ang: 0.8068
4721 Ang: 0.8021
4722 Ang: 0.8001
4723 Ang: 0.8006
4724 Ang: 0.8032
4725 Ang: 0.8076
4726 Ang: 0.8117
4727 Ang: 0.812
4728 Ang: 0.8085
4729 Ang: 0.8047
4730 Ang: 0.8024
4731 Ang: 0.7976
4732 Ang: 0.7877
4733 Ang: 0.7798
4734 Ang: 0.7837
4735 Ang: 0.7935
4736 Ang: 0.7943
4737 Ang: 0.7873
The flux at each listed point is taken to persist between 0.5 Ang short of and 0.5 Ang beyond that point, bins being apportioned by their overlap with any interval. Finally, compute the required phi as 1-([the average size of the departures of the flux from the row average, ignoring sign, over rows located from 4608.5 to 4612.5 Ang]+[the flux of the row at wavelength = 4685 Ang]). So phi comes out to 0.214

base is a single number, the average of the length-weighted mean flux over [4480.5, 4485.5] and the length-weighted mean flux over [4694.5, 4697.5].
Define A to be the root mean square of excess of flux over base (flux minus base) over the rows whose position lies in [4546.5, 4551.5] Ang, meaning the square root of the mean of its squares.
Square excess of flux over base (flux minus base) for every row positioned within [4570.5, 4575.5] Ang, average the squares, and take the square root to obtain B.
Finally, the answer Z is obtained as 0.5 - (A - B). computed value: 0.55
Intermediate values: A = 0.0184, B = 0.07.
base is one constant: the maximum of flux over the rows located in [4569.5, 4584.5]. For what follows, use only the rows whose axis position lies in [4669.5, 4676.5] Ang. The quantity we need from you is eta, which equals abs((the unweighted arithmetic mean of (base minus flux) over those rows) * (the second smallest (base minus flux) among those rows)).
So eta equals 0.0005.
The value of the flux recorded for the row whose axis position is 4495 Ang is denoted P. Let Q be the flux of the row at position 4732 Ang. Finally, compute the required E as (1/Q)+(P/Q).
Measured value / 2.26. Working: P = 0.7792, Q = 0.7877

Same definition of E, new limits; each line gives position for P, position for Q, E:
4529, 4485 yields 2.17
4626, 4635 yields 2.32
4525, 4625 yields 2.13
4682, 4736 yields 2.24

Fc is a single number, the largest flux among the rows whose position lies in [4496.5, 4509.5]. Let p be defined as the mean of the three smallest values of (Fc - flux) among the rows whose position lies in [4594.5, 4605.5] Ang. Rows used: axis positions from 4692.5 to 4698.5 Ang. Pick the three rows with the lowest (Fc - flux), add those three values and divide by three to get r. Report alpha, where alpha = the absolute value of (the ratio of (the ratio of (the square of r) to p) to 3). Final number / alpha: 0.017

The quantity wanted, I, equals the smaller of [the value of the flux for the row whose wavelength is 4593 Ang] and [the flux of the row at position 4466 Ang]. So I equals 0.78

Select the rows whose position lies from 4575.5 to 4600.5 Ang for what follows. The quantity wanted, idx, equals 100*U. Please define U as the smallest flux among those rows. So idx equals 71.9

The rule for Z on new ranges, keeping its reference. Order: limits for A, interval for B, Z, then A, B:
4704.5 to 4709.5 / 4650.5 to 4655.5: 0.54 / 0.0173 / 0.06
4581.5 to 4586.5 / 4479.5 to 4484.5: 0.46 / 0.0681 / 0.03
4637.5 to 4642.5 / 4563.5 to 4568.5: 0.49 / 0.0160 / 0.01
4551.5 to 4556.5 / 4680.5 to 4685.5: 0.52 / 0.0093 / 0.03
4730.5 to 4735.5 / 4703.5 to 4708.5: 0.50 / 0.0173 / 0.02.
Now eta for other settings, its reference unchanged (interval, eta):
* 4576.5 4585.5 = 0.0005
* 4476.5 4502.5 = 0.0003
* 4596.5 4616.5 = 0.0014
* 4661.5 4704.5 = 0.0009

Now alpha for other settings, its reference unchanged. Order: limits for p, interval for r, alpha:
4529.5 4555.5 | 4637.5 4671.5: 0.035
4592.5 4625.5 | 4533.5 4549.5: 0.008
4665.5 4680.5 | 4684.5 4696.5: 0.011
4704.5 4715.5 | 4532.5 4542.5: 0.035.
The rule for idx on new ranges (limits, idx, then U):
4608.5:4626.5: 78.5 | 0.785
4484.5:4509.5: 72.8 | 0.7283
